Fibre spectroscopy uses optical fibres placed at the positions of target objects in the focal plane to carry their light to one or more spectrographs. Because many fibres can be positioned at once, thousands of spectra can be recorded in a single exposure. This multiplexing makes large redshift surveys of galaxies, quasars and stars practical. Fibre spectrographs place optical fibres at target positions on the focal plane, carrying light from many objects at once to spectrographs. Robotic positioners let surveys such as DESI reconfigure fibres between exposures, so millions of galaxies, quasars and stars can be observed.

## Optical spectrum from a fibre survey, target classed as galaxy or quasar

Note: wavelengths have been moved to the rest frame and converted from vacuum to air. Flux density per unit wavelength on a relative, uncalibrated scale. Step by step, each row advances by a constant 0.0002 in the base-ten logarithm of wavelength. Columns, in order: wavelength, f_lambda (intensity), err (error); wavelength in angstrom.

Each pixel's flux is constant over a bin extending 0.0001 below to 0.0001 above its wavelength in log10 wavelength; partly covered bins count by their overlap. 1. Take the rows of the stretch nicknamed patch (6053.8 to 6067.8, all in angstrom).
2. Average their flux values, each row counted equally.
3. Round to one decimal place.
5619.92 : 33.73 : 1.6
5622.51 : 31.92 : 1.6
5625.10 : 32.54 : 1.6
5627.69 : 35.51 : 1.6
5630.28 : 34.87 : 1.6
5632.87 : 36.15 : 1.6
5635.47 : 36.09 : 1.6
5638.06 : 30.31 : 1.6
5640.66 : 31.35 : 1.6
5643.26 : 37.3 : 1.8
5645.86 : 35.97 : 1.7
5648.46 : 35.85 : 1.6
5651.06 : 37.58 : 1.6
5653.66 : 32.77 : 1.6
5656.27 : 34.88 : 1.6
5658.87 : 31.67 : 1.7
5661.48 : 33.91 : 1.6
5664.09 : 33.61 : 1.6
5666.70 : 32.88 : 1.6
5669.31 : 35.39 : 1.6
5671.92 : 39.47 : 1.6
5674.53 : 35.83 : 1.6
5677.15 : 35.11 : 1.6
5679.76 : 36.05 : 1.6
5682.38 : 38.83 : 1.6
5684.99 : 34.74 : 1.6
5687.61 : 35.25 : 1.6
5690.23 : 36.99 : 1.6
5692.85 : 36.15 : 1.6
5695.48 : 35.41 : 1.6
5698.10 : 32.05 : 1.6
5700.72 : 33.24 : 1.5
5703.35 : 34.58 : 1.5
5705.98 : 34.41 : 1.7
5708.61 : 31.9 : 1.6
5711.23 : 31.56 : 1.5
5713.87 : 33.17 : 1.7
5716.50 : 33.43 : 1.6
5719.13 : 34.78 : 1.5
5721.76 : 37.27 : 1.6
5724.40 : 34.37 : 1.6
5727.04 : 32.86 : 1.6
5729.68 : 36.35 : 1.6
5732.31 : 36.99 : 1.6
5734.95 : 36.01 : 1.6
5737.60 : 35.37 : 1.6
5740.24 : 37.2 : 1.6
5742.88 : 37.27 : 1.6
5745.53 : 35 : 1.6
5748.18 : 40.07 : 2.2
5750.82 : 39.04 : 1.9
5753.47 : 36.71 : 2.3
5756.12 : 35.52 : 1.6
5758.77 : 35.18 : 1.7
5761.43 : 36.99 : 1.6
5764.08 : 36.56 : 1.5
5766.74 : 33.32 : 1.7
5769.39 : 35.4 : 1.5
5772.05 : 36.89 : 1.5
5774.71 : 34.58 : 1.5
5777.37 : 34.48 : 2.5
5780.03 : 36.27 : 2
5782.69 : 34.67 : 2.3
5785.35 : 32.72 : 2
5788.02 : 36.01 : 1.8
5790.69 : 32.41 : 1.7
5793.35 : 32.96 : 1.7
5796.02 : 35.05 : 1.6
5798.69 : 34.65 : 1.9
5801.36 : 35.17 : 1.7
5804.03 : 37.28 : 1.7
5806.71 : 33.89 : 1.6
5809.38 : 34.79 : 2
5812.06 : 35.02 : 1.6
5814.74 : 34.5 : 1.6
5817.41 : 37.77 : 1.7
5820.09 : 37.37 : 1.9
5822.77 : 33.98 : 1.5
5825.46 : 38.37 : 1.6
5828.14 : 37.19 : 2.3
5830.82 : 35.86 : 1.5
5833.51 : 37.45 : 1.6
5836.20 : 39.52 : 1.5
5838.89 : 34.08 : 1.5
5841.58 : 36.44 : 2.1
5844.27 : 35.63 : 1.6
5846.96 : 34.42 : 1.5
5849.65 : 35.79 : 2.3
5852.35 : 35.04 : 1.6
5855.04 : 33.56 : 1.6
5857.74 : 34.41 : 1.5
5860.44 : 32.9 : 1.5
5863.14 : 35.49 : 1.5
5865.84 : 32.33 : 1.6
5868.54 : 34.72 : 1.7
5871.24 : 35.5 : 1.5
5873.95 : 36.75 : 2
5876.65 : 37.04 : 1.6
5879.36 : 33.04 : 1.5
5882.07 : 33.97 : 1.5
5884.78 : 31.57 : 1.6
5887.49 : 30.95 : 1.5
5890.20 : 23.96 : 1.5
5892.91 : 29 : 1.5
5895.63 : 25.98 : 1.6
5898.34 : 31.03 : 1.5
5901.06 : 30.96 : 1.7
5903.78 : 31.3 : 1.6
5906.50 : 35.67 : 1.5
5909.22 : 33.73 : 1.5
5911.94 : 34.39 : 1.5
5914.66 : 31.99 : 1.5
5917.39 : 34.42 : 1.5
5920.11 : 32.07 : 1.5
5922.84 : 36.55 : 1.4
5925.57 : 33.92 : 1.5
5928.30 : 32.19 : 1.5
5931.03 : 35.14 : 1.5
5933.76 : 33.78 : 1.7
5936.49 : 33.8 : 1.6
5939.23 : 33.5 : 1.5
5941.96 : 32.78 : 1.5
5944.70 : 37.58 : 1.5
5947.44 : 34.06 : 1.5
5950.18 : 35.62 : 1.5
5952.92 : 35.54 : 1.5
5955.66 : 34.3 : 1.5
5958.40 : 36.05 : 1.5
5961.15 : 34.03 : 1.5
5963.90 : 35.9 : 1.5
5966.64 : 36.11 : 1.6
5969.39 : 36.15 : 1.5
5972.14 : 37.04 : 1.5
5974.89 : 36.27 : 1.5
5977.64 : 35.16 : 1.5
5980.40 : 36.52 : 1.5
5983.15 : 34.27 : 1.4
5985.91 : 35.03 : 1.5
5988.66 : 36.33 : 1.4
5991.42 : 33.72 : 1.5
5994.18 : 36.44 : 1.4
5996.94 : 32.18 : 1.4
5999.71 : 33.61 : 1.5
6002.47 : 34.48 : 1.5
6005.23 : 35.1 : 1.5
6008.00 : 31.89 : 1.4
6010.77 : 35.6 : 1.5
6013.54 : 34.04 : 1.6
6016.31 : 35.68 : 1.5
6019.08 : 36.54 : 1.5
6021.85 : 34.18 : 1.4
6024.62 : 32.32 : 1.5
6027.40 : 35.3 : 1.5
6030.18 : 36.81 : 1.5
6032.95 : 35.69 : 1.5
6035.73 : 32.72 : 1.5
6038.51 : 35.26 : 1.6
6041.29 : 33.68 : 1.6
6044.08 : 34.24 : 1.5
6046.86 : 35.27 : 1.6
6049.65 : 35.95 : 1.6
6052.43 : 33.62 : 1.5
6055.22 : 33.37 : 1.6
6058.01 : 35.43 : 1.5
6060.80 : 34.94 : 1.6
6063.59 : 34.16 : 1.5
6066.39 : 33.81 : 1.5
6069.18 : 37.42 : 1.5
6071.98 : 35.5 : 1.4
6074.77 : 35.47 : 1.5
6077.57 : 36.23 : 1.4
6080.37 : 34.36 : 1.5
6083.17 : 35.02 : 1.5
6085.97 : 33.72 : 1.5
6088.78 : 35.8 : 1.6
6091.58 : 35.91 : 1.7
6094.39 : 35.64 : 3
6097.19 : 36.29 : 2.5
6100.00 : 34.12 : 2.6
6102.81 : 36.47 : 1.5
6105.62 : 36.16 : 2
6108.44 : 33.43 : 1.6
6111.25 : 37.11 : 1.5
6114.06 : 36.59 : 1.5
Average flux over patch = 34.3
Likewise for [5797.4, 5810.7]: 35.2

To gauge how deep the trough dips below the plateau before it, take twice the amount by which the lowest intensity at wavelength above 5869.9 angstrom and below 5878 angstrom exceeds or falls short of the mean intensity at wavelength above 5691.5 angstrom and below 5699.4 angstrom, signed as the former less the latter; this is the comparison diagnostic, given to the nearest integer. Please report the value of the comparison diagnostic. 2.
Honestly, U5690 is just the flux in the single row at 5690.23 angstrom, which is 36.99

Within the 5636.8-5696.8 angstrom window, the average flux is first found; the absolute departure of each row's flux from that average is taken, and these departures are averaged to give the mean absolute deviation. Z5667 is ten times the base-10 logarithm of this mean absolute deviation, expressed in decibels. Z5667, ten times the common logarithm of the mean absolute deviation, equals 2.4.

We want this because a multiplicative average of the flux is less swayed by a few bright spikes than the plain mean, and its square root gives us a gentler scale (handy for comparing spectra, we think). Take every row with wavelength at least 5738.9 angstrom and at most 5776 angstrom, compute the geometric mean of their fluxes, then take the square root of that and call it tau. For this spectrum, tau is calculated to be 6.03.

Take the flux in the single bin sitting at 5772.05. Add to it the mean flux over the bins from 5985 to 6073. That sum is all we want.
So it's 71.6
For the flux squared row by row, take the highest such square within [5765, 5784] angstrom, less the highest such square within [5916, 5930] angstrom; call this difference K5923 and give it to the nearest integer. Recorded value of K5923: 25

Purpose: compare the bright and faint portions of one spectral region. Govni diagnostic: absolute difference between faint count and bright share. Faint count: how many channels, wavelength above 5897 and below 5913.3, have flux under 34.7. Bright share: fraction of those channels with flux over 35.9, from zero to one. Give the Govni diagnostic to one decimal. 5.0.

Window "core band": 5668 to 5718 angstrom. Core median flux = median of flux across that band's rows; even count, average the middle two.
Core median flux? 35.1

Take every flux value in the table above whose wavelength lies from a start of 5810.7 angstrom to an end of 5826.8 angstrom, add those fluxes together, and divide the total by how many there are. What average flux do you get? 36.2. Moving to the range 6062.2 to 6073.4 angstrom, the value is 35.2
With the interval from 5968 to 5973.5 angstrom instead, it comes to 36.6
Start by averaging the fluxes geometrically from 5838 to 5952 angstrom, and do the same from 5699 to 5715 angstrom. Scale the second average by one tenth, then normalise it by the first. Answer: 0.099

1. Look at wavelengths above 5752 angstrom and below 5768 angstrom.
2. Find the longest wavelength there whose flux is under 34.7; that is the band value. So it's 5766.74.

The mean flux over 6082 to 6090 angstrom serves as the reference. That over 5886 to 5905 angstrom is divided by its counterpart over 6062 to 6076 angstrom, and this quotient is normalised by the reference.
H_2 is 0.024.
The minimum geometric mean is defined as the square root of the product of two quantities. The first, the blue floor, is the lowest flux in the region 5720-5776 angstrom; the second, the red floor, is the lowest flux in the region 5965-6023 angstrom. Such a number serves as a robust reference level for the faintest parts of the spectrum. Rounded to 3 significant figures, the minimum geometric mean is 32.4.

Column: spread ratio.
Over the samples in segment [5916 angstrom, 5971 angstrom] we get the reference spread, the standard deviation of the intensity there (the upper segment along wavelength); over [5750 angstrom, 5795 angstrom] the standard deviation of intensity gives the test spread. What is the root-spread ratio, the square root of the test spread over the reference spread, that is 1.09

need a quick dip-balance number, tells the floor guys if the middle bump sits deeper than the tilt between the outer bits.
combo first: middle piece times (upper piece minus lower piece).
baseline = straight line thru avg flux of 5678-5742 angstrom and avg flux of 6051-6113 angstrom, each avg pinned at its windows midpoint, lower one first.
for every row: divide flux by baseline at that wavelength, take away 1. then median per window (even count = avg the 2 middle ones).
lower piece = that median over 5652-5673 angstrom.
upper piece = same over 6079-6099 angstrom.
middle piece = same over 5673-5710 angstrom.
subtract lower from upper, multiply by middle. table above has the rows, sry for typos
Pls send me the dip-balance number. 0.0003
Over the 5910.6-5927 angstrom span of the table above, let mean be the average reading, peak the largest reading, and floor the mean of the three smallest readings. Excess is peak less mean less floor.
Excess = -30.0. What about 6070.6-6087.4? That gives -33.2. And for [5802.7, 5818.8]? -32.2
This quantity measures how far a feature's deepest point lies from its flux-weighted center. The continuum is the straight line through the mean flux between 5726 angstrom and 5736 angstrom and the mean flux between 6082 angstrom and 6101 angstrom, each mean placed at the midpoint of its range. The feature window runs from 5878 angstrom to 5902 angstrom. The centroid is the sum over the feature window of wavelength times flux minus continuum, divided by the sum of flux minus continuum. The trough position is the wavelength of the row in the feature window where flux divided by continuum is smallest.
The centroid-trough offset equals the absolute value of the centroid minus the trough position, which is 1.7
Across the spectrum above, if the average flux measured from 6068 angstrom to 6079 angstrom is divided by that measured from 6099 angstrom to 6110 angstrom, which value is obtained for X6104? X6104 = 1.03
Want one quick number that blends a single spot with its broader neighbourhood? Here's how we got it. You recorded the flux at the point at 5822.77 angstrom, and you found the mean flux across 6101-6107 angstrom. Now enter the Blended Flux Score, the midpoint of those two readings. 35.1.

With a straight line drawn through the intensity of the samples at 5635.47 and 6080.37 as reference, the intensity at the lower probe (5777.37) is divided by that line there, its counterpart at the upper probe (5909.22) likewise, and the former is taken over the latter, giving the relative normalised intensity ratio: 1.01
